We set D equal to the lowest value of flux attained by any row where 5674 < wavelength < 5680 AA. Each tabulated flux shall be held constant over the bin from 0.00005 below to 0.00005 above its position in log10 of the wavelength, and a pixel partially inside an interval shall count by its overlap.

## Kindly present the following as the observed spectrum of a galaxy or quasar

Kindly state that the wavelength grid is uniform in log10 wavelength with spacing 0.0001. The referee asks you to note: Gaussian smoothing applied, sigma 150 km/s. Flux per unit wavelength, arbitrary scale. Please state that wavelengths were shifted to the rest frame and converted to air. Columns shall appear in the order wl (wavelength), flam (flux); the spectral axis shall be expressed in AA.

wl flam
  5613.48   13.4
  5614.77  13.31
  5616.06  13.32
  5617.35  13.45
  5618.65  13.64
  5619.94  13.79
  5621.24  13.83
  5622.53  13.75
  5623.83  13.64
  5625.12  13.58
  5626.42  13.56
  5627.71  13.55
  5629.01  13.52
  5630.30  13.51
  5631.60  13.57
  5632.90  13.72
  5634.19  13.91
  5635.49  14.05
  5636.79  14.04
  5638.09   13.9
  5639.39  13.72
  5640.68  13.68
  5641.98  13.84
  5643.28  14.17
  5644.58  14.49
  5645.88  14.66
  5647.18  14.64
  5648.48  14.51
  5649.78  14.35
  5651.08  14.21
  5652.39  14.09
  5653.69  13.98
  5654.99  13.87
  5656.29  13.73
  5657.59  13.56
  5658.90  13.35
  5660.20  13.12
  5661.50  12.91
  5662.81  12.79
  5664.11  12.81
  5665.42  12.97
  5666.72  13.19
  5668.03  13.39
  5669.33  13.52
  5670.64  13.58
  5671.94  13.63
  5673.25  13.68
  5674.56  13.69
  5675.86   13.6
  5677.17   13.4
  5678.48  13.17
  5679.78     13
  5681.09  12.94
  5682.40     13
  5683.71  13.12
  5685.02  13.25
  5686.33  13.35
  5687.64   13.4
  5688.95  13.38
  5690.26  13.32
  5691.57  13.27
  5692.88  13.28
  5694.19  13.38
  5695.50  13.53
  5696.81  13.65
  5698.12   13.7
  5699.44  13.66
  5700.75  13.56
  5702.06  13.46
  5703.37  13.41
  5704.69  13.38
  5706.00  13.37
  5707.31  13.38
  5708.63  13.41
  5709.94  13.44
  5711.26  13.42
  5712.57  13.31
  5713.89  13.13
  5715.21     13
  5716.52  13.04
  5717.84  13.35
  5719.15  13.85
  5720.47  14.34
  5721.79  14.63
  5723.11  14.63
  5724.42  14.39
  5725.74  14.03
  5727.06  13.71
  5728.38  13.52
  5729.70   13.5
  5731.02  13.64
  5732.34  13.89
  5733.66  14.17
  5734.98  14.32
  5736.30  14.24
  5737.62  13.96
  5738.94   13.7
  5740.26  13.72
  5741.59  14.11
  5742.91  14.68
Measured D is 13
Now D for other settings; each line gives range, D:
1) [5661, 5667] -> 12.79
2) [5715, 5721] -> 13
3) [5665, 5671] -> 12.97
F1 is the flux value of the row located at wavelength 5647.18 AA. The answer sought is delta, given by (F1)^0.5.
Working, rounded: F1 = 14.64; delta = 3.83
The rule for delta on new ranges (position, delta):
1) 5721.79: 3.82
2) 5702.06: 3.67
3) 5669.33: 3.68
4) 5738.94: 3.70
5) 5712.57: 3.65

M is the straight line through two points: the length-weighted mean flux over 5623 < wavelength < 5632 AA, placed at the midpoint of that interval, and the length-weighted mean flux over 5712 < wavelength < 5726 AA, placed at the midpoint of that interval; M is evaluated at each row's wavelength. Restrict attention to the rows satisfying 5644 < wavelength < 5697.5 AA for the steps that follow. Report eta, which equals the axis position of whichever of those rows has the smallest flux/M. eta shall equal 5662.81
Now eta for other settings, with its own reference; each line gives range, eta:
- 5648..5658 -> 5657.59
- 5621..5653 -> 5630.30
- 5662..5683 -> 5662.81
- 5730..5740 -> 5731.02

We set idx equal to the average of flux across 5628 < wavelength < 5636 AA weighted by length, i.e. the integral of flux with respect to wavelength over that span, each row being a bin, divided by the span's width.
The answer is 13.7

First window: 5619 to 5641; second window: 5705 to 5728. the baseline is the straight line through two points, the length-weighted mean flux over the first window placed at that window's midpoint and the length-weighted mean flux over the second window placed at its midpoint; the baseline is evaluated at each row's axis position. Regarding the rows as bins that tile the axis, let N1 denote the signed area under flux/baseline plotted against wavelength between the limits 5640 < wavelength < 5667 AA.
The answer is 27.1 AA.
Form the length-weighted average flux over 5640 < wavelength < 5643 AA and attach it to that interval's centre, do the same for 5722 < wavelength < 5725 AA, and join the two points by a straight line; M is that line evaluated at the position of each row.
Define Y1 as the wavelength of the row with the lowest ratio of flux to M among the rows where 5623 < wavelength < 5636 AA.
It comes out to 5630.30 AA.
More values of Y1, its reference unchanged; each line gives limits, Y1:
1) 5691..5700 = 5692.88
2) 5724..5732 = 5729.70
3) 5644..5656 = 5654.99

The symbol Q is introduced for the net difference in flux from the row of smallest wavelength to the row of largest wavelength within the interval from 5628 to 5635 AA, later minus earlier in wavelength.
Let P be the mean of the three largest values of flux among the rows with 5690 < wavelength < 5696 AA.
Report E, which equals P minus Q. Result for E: 13.0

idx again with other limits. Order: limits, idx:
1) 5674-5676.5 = 13.7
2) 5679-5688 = 13.1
